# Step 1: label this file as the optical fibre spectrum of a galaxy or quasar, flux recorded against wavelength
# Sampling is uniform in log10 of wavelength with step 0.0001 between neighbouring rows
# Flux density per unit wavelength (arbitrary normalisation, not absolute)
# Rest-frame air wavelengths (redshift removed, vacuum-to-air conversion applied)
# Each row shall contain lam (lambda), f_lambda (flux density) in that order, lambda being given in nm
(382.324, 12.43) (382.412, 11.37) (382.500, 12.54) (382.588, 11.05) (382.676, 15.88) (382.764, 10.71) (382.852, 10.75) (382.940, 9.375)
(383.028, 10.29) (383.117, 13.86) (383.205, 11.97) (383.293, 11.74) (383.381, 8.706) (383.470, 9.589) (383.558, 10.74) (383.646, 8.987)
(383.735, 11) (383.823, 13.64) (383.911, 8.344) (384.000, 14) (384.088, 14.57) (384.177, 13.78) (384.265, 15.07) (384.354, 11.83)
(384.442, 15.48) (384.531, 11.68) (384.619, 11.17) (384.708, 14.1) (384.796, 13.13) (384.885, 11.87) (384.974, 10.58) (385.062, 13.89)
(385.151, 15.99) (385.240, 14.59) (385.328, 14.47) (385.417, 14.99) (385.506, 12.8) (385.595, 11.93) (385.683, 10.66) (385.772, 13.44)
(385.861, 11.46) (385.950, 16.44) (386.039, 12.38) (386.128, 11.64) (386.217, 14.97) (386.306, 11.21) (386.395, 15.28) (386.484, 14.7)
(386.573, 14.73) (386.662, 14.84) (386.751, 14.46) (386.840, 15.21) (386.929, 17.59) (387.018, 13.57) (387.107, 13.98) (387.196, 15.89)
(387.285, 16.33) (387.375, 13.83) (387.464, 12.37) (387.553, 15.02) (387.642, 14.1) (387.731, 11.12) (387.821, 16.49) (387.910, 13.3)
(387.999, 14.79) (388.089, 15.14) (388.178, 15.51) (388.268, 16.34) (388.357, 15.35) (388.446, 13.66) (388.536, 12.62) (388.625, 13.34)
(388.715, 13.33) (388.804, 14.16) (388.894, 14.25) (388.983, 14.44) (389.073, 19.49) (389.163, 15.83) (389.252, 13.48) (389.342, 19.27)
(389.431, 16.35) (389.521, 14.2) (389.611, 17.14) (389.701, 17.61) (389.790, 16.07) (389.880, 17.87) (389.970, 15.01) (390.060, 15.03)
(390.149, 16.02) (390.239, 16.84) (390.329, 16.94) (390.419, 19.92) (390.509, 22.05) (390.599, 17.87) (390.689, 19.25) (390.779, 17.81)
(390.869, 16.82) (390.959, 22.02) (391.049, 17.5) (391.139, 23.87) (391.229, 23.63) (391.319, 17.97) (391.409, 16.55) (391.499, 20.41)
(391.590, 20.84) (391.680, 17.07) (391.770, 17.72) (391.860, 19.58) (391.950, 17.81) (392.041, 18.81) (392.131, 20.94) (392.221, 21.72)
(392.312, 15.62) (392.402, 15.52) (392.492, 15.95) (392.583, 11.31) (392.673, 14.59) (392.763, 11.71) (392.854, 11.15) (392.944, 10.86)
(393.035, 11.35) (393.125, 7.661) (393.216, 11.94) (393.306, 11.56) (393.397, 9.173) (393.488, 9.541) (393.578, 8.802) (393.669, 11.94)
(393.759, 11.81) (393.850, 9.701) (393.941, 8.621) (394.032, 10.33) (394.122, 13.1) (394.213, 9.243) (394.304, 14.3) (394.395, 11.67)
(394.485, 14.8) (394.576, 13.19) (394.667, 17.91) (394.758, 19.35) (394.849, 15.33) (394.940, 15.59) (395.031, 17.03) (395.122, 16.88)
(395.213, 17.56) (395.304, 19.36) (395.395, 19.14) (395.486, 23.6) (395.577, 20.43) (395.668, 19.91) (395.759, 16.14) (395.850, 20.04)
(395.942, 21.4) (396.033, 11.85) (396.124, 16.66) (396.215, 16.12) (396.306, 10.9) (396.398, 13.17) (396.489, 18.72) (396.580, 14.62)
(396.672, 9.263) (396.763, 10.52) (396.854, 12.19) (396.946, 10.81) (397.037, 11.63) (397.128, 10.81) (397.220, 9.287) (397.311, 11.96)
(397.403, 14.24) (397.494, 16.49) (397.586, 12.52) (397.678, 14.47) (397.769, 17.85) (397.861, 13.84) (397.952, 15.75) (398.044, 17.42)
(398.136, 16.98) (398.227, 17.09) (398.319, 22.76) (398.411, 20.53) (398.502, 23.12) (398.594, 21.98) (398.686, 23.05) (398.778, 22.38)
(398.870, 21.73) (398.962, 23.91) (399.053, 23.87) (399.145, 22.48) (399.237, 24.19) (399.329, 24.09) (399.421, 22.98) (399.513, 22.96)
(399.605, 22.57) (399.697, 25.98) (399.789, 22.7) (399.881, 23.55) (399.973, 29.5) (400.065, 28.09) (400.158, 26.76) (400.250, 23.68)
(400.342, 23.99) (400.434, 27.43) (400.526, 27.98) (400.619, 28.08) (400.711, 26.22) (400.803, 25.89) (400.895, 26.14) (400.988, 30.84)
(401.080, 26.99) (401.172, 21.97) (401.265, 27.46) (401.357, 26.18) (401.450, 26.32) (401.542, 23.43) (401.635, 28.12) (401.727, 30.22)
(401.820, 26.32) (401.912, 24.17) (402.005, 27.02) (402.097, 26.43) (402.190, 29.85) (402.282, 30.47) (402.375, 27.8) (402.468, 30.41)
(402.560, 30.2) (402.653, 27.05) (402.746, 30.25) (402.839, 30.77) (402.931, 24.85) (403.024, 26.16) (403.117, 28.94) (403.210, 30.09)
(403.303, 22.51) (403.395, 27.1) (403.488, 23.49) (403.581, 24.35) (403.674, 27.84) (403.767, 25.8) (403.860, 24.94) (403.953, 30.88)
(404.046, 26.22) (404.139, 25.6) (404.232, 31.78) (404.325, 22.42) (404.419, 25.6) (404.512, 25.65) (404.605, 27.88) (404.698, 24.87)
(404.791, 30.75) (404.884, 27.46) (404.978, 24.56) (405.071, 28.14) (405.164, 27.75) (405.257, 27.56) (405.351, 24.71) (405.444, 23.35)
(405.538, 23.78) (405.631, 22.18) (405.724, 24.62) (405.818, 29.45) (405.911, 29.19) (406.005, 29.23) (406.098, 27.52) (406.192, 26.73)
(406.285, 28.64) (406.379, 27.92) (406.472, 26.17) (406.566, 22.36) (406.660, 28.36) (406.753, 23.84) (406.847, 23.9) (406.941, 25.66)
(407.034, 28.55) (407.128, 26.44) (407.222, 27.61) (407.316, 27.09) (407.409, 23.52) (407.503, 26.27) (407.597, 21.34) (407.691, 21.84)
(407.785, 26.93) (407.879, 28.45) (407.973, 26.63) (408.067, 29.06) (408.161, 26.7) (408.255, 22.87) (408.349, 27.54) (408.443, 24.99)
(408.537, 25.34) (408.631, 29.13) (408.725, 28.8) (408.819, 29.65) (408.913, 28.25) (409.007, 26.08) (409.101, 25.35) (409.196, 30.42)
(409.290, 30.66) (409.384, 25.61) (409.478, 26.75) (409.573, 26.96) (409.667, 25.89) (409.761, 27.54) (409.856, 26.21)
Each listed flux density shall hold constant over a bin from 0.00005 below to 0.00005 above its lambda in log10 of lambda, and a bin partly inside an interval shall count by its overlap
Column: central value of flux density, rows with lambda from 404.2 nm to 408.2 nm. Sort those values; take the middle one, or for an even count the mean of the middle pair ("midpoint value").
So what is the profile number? 27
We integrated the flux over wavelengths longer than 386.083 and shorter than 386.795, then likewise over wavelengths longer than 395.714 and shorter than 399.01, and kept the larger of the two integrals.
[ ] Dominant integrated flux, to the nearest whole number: 53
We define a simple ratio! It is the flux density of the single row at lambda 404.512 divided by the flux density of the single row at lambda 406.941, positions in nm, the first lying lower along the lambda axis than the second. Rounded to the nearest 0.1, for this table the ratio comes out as 1.0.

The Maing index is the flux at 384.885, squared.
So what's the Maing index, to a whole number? 141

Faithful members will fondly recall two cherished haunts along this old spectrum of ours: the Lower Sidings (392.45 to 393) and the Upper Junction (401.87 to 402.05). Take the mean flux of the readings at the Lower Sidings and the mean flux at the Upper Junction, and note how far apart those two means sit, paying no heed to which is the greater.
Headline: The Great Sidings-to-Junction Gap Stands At 13.0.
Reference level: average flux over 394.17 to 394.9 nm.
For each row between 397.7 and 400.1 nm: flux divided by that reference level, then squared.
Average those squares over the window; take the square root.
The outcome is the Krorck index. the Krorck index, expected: 1.5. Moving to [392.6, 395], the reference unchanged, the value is 0.9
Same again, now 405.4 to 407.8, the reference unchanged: 1.8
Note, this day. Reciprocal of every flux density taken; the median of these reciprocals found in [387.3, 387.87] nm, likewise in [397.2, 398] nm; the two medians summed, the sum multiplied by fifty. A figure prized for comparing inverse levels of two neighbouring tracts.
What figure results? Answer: 7.1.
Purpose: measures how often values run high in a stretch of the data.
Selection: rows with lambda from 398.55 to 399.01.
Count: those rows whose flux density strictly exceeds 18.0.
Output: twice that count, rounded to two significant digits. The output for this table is 10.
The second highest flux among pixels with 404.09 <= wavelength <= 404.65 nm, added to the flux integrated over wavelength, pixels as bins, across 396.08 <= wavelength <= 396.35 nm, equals 32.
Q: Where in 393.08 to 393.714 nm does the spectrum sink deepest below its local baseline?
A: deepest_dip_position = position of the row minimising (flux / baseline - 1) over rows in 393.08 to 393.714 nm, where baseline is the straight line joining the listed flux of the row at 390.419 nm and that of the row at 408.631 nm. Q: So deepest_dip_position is 393.125 nm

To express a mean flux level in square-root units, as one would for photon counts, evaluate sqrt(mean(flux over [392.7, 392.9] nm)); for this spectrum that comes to 3.4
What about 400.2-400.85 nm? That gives 5.1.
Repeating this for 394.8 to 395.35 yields 4.1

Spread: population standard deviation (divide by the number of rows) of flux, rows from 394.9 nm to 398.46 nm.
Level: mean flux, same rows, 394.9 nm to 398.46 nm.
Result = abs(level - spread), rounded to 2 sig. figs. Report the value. 12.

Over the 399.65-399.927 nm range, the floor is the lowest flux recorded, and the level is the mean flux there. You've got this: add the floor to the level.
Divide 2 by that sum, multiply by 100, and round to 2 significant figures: 4.3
